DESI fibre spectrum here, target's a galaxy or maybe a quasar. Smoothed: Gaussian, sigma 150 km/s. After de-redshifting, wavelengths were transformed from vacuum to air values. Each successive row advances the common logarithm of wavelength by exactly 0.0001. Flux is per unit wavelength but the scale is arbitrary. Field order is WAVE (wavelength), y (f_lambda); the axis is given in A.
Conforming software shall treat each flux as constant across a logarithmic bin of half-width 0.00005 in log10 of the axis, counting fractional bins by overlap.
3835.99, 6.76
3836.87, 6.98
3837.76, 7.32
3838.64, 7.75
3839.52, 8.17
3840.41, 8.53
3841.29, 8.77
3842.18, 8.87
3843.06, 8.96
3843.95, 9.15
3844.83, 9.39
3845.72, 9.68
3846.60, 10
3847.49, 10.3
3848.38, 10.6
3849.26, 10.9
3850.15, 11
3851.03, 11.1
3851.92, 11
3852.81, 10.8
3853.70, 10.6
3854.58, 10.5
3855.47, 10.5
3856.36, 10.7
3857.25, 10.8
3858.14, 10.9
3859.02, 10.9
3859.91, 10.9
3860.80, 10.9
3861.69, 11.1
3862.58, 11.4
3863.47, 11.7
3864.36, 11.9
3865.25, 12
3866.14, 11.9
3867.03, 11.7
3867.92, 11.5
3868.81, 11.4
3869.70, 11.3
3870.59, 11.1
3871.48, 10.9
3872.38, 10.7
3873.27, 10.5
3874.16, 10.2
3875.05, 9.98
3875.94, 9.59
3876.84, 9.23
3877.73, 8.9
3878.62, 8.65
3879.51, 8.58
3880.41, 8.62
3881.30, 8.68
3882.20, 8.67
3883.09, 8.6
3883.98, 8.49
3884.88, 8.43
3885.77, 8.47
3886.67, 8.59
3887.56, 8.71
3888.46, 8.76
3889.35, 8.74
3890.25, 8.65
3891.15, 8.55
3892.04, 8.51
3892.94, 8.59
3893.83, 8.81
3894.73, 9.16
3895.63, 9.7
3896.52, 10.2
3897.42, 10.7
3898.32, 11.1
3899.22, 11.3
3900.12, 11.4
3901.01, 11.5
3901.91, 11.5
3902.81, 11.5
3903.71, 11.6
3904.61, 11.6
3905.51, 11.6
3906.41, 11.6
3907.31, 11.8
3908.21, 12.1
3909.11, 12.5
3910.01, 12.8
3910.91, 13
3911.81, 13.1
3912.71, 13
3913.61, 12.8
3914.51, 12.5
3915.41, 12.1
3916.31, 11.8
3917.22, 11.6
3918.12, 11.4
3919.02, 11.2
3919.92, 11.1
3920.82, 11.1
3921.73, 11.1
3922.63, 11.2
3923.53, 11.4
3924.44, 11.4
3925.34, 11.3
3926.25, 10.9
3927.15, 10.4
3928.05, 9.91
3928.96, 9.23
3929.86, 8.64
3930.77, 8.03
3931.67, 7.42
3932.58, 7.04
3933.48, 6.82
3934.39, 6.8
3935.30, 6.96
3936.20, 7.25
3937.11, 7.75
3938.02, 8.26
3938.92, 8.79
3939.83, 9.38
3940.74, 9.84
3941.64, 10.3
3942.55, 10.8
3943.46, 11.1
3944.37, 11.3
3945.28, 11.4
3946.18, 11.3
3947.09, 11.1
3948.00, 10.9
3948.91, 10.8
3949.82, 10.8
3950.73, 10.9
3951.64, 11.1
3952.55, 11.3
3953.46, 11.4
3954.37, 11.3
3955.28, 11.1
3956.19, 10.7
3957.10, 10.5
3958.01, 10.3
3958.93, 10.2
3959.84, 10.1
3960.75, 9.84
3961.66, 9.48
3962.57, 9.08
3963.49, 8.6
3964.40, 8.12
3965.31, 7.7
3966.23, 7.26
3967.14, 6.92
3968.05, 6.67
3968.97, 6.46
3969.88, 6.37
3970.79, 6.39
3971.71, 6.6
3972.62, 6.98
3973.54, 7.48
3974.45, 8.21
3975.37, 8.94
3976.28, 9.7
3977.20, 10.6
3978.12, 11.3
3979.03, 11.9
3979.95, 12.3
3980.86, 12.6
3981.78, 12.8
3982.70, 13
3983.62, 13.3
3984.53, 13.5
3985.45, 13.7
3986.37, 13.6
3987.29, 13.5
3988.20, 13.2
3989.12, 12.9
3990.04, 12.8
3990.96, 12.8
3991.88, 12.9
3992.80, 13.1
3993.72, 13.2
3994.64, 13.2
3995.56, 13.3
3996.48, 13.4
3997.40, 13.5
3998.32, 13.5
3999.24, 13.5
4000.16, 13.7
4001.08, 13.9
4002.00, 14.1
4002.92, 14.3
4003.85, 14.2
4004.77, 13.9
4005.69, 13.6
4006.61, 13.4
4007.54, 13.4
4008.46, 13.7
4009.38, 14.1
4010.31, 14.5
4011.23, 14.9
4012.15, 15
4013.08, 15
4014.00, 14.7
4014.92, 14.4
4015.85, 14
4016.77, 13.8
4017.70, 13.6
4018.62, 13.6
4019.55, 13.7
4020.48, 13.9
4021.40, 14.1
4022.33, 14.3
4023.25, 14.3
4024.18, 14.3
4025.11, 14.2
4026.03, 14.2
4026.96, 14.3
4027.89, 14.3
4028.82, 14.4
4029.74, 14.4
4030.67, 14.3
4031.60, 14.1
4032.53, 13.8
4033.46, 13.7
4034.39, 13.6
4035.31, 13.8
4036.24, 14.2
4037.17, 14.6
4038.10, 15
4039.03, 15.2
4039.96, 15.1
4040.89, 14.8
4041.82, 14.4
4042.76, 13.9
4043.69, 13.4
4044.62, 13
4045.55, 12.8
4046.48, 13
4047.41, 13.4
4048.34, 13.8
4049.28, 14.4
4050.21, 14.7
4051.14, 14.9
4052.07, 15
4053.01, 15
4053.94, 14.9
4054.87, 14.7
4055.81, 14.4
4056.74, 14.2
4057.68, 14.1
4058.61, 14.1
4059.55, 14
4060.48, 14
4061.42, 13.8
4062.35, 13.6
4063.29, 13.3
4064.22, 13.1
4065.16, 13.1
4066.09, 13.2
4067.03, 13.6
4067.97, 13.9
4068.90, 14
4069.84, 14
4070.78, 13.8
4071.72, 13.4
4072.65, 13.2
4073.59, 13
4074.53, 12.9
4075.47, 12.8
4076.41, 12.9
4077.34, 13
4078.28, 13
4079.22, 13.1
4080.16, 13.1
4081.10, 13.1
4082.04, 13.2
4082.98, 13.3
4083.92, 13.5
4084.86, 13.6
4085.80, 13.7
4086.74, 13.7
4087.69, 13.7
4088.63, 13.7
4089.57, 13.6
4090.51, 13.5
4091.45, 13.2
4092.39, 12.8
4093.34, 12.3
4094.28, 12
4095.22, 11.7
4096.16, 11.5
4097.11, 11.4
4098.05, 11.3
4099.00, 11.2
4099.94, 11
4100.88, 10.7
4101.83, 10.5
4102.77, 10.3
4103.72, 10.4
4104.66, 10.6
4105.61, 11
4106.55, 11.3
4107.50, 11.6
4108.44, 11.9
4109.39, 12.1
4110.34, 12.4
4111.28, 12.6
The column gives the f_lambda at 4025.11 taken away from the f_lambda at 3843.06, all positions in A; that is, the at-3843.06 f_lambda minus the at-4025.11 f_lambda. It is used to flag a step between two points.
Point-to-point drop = -5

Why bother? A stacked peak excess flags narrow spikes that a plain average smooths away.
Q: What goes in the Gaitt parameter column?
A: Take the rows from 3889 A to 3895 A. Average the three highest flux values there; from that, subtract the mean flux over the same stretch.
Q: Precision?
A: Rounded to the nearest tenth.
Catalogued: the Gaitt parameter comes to 0.2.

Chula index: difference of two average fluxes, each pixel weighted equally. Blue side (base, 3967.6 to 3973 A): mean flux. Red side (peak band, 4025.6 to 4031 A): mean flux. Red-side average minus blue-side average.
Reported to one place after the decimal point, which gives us 7.7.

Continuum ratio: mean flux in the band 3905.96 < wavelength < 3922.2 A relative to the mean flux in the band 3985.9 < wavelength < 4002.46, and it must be 0.90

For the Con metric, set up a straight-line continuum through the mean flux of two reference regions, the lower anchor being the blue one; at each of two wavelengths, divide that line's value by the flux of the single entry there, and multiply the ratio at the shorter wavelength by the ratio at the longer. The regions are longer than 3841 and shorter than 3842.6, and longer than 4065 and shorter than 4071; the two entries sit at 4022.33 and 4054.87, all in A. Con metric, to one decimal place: 0.8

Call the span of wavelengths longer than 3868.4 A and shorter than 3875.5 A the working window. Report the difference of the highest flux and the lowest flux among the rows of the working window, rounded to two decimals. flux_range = 1.42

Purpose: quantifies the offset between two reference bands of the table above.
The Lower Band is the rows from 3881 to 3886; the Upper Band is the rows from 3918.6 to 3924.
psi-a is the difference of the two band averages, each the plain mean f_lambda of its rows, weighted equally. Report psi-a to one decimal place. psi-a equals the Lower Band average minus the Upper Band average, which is -2.6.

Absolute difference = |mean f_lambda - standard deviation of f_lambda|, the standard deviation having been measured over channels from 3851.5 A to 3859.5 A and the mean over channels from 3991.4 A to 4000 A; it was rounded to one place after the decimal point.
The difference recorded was 13.1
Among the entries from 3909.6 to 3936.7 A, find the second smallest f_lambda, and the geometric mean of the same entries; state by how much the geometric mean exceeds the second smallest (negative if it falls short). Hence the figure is 3.4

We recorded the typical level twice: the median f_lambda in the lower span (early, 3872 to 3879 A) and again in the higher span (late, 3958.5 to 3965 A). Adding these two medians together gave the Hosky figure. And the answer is 19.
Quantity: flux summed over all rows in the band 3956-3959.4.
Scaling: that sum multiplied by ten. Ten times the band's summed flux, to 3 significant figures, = 417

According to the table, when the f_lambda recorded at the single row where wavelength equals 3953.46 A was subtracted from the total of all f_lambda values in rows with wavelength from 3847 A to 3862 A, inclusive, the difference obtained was 172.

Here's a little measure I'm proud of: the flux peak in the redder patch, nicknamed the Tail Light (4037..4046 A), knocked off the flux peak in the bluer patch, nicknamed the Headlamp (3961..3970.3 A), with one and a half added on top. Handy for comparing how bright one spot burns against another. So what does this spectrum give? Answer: -4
